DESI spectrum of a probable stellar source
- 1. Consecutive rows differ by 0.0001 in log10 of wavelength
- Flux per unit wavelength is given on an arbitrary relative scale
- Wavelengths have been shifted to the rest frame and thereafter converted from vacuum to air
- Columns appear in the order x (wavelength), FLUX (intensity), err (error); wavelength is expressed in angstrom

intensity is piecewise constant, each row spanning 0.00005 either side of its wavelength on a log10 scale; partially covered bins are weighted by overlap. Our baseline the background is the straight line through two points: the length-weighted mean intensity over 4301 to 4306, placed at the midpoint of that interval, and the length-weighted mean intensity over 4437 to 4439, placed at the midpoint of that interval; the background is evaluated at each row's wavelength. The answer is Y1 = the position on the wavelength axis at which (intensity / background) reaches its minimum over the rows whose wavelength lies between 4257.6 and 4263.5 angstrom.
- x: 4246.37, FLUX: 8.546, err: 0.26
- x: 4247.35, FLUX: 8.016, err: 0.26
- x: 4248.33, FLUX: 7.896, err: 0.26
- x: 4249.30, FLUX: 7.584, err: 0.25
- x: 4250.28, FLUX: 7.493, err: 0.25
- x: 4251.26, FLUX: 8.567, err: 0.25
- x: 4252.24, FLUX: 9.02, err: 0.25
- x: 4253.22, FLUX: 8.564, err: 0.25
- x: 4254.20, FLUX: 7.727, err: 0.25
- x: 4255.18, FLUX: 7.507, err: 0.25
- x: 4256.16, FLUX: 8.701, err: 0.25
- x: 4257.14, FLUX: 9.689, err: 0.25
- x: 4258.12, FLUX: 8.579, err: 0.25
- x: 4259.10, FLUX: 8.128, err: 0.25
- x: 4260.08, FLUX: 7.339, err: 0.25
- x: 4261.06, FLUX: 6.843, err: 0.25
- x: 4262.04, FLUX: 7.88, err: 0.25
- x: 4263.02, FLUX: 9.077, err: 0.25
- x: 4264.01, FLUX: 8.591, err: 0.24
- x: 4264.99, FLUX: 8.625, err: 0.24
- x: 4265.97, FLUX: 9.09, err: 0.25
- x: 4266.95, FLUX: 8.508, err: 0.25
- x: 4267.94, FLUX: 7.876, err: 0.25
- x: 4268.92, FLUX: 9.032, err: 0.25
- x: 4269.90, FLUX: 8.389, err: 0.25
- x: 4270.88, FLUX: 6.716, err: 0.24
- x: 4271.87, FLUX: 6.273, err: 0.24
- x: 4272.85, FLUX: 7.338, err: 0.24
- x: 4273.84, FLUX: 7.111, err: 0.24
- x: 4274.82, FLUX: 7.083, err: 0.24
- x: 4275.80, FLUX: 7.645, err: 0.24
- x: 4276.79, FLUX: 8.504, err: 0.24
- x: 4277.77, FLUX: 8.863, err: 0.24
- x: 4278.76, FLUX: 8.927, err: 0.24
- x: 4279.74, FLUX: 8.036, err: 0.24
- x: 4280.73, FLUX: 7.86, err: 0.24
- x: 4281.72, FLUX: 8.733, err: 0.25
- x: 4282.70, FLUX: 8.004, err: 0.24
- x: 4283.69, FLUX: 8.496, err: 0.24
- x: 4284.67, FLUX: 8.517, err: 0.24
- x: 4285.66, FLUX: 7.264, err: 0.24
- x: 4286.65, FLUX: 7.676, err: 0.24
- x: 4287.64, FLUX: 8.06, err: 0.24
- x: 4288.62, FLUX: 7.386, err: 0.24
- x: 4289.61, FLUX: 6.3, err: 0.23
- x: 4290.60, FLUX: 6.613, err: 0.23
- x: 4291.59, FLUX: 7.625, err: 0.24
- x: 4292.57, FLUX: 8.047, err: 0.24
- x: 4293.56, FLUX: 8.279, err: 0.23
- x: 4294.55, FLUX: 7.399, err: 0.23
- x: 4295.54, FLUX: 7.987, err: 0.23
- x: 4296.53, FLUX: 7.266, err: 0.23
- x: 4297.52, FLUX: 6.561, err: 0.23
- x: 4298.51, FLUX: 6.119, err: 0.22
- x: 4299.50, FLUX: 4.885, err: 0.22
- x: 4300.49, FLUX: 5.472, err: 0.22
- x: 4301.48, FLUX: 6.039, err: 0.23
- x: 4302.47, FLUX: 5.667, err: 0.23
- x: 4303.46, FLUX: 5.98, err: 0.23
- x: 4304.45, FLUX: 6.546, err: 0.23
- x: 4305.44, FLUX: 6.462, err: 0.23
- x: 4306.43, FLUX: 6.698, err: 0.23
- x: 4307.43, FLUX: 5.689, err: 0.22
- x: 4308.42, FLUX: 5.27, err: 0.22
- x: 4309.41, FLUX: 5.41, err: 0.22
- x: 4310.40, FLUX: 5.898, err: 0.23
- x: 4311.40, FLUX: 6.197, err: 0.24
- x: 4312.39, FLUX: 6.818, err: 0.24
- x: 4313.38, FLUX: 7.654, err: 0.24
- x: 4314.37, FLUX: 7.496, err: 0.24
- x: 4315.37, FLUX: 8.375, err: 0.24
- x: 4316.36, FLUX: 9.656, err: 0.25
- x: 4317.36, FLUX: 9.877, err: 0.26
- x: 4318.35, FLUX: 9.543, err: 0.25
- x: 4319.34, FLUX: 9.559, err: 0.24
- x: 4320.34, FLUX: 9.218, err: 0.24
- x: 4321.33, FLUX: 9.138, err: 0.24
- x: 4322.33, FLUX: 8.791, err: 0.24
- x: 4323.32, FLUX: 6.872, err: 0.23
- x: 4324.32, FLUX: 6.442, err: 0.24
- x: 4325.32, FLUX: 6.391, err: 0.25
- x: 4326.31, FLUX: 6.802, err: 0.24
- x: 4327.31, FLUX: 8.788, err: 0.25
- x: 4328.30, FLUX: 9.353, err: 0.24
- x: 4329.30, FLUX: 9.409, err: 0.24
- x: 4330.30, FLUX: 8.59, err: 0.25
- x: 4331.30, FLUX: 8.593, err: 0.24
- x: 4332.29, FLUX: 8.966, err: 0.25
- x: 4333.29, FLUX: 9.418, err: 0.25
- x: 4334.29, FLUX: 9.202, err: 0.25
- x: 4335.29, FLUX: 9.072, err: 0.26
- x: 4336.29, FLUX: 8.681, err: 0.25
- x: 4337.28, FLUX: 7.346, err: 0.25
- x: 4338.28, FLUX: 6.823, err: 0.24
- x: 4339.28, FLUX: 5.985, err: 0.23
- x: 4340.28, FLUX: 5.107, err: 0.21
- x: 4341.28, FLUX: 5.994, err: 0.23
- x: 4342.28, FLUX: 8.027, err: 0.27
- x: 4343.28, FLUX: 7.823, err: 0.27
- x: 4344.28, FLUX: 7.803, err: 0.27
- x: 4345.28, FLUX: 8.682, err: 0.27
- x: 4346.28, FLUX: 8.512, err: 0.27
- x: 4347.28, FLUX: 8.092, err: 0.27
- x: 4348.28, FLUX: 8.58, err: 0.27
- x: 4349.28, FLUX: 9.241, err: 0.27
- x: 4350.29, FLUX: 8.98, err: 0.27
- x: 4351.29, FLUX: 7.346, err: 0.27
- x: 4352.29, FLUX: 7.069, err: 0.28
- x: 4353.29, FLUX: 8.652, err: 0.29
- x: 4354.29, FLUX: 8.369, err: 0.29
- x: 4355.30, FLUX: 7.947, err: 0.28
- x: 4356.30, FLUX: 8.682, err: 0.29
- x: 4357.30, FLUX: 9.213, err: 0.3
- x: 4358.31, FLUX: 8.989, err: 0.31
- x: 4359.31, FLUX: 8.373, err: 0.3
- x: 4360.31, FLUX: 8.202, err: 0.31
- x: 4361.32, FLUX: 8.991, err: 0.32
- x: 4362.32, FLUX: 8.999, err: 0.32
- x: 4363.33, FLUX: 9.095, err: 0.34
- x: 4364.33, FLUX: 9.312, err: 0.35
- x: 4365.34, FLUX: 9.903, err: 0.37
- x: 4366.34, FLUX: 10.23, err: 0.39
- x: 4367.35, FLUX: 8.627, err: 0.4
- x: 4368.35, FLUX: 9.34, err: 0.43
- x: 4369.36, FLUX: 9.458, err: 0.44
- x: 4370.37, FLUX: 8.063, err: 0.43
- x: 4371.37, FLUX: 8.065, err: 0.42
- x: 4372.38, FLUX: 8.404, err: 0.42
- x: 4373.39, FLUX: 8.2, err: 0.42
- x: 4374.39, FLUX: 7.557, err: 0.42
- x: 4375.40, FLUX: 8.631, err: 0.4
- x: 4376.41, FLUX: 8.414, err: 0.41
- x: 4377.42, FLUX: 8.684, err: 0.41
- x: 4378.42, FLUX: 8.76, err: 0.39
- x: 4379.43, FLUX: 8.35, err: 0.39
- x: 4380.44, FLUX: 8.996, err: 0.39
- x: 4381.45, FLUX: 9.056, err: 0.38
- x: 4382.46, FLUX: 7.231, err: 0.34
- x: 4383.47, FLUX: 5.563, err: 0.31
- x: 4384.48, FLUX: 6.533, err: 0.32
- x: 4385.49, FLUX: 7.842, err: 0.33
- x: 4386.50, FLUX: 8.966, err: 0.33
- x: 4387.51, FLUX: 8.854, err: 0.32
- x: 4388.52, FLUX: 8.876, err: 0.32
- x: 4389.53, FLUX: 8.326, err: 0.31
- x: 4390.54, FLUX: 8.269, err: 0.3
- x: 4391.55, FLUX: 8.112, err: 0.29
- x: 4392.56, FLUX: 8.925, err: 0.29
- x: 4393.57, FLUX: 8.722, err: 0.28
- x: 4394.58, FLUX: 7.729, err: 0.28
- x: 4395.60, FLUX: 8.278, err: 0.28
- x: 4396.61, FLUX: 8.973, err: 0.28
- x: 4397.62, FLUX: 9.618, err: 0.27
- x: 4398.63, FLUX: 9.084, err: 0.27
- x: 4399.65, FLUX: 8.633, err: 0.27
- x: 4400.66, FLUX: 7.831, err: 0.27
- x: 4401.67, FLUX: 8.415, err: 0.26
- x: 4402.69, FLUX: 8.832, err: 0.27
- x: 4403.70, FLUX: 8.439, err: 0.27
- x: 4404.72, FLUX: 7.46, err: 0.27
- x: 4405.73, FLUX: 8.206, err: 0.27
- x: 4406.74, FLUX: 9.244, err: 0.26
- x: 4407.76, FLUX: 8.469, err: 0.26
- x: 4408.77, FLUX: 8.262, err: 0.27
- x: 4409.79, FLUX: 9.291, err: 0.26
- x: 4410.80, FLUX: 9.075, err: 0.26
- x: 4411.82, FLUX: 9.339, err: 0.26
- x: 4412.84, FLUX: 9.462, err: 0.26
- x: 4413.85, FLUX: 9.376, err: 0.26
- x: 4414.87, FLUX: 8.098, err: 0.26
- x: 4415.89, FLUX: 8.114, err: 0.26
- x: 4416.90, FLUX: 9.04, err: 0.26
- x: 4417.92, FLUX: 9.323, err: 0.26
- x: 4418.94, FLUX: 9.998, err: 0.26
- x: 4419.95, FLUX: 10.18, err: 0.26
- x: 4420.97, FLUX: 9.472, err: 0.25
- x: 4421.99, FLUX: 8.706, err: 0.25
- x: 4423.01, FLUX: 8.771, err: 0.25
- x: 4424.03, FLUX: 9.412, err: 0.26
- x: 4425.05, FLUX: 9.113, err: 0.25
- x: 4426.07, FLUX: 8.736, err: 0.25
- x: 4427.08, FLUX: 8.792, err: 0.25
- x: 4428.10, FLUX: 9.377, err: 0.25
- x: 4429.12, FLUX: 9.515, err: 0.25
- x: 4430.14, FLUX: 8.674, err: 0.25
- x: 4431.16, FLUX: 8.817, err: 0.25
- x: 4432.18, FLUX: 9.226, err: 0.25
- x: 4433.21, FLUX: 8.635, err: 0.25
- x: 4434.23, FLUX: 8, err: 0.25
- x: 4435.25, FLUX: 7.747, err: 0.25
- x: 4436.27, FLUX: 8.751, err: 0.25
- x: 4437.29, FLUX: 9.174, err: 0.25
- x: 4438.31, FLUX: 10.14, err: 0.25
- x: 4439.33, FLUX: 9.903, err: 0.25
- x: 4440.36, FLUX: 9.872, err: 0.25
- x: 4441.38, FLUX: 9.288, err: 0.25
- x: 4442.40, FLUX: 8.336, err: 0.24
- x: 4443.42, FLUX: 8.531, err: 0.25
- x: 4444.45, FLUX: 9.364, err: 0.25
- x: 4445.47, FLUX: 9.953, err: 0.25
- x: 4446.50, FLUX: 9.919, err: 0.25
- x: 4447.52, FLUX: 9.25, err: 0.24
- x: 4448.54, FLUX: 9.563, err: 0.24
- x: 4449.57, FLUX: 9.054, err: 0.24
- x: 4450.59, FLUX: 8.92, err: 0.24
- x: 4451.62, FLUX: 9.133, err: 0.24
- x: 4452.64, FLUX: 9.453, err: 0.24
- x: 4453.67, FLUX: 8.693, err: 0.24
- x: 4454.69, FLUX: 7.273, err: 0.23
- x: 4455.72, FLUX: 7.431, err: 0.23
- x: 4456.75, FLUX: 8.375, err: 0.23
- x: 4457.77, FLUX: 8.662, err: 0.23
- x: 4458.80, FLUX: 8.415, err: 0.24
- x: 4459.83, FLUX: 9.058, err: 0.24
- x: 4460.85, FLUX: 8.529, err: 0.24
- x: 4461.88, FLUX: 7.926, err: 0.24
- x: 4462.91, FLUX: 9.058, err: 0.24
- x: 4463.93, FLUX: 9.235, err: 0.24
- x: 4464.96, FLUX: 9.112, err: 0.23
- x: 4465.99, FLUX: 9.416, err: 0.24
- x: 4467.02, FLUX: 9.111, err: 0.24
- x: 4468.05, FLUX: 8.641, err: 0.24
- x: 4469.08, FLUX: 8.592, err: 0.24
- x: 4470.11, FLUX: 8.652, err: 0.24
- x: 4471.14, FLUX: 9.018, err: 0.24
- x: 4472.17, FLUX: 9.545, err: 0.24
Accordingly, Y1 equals 4261.06 angstrom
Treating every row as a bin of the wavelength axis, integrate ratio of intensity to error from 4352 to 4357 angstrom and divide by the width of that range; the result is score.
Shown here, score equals 28.7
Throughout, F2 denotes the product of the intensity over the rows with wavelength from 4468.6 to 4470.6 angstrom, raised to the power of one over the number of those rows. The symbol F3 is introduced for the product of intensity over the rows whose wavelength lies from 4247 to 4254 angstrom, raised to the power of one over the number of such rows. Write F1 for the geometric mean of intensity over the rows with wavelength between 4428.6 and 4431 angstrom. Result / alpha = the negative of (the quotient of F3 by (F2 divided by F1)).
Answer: -9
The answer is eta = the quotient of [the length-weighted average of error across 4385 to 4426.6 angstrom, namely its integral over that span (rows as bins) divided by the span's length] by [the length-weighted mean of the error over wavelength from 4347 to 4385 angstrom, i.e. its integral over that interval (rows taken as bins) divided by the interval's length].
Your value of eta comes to 0.8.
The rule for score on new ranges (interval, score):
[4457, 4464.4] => 36.5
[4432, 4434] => 34.9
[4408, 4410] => 32.7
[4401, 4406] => 30.8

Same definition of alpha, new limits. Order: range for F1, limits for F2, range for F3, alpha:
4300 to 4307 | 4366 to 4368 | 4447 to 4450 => -6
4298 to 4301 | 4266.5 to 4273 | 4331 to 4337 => -6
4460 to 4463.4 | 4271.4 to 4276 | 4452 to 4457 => -10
